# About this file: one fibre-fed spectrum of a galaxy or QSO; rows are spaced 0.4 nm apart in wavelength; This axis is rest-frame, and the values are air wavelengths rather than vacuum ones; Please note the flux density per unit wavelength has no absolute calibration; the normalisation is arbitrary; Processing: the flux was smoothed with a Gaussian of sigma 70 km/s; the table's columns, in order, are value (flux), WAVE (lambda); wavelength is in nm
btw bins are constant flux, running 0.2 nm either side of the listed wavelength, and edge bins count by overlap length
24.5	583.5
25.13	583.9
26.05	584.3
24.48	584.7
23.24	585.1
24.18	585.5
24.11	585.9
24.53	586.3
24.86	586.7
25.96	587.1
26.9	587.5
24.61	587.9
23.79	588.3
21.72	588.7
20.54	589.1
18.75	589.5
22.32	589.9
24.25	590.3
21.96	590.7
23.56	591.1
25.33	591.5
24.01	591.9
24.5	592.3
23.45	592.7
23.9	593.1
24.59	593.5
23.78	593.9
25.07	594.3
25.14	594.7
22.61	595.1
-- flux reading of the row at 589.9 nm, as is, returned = 22.32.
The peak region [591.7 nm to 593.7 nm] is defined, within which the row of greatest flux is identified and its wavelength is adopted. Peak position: 593.5 nm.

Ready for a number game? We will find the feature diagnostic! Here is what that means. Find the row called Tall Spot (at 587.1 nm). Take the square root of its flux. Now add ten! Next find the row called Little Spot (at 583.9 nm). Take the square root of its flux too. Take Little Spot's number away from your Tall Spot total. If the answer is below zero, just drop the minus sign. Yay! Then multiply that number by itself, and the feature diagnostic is 101.6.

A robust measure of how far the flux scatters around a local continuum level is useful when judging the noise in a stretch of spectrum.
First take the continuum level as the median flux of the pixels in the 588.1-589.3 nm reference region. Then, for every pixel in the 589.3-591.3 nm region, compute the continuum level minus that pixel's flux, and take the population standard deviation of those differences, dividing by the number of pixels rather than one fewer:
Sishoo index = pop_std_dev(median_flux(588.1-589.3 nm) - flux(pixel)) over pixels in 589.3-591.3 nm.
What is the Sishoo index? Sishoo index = 1.9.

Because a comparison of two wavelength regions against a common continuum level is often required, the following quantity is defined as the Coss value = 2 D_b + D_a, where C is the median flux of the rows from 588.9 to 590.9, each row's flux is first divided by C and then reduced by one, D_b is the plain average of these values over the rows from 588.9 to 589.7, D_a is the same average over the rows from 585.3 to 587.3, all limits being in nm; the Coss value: -0.085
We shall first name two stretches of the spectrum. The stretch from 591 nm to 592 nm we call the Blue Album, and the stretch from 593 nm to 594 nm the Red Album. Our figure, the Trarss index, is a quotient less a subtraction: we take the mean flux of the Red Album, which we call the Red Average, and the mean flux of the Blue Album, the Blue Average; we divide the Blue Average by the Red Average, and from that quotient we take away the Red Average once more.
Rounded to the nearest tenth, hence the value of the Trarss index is -23.1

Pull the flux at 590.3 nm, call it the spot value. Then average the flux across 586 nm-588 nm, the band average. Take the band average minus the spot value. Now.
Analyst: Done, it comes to 1.1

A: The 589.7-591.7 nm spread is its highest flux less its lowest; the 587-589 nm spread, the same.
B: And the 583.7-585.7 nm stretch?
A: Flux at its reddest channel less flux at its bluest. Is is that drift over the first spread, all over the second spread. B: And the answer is -0.1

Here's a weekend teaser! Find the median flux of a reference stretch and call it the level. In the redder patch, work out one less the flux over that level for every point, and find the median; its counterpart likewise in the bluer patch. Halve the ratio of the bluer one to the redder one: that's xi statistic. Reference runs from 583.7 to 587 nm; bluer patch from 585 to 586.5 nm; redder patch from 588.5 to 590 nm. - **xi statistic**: 0.05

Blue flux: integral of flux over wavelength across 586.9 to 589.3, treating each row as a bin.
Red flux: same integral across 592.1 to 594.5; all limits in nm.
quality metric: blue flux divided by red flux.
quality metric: 0.99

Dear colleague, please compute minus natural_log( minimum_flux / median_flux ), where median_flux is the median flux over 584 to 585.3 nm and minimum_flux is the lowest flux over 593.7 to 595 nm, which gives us 0.029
